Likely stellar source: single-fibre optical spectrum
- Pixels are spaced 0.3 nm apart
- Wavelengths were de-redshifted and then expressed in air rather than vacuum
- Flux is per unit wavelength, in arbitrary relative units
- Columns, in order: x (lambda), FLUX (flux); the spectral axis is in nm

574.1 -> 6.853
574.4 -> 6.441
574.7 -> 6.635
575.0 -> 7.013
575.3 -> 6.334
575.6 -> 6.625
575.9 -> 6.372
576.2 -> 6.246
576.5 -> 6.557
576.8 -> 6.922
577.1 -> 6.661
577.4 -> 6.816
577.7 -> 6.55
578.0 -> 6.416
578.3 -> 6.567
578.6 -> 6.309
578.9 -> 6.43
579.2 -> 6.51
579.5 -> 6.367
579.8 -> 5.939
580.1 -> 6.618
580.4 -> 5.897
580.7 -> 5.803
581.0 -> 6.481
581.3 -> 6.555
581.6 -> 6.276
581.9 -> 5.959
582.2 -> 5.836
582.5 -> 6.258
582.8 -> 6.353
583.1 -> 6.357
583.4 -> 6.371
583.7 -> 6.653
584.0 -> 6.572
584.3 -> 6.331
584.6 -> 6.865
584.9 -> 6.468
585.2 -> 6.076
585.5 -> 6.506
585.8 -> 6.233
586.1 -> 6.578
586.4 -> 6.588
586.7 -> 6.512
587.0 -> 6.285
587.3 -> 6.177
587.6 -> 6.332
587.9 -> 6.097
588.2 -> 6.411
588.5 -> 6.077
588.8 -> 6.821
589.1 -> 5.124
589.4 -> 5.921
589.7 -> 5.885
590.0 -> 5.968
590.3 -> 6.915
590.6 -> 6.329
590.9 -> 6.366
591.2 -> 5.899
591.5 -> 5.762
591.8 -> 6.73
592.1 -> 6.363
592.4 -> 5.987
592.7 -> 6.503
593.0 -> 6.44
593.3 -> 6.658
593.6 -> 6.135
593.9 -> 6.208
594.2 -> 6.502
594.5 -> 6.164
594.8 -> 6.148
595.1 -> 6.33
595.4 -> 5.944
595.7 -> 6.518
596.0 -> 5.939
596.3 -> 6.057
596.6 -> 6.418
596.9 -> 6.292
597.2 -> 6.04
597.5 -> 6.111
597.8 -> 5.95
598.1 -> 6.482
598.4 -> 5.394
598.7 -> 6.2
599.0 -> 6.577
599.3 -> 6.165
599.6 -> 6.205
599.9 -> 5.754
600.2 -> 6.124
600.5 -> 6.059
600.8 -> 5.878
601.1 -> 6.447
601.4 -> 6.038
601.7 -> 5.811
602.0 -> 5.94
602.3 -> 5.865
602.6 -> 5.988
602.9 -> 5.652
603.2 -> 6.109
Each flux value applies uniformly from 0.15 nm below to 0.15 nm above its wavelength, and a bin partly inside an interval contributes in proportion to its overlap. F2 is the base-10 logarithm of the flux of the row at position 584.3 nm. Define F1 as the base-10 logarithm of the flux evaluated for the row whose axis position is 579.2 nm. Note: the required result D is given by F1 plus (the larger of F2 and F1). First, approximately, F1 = 0.814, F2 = 0.801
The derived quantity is 1.63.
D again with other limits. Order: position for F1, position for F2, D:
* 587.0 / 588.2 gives 1.61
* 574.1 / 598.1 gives 1.67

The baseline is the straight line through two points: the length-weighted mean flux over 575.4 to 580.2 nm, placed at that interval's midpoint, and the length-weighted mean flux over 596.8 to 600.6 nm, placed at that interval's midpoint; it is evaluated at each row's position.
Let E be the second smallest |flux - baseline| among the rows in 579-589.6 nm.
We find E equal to 0.023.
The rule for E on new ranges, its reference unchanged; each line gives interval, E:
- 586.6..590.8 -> 0.035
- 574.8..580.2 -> 0.042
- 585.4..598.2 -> 0.016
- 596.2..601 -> 0.014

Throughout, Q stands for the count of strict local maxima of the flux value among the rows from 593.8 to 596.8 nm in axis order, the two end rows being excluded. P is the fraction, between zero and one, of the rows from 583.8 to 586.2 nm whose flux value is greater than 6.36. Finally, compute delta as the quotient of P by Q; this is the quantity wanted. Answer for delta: 0.21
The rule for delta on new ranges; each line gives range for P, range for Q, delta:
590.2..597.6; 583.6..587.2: 0.13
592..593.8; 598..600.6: 0.22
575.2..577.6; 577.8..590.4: 0.06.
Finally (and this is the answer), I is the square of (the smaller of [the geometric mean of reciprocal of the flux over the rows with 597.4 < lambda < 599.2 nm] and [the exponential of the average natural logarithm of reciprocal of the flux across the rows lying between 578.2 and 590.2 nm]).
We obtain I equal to 0.0254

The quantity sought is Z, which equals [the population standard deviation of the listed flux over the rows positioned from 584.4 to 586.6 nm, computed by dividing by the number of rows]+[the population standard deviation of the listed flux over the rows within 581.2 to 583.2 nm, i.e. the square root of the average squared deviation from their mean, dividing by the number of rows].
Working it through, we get 0.47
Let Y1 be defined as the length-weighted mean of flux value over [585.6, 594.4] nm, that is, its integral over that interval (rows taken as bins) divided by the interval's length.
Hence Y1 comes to 6.27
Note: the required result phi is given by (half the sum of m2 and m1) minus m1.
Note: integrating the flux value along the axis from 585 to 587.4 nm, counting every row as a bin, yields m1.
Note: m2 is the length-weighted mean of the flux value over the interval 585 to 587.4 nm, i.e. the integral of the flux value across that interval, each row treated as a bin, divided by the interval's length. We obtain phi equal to -4.5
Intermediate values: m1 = 15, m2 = 6.38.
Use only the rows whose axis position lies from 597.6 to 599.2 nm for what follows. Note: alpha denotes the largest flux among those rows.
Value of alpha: 6.577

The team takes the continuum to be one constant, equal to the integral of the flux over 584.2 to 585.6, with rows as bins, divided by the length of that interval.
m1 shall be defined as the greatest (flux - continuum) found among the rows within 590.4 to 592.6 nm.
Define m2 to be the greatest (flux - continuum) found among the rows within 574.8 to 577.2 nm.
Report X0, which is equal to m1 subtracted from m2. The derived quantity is 0.3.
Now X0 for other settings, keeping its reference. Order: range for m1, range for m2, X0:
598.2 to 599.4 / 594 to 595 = -0.1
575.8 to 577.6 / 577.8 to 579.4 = -0.4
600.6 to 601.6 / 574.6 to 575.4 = 0.6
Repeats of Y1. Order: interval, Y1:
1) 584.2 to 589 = 6.38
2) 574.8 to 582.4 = 6.40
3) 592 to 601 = 6.19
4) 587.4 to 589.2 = 6.17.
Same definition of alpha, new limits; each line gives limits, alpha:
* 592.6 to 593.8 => 6.658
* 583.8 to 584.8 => 6.865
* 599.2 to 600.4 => 6.205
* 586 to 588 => 6.588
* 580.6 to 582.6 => 6.555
